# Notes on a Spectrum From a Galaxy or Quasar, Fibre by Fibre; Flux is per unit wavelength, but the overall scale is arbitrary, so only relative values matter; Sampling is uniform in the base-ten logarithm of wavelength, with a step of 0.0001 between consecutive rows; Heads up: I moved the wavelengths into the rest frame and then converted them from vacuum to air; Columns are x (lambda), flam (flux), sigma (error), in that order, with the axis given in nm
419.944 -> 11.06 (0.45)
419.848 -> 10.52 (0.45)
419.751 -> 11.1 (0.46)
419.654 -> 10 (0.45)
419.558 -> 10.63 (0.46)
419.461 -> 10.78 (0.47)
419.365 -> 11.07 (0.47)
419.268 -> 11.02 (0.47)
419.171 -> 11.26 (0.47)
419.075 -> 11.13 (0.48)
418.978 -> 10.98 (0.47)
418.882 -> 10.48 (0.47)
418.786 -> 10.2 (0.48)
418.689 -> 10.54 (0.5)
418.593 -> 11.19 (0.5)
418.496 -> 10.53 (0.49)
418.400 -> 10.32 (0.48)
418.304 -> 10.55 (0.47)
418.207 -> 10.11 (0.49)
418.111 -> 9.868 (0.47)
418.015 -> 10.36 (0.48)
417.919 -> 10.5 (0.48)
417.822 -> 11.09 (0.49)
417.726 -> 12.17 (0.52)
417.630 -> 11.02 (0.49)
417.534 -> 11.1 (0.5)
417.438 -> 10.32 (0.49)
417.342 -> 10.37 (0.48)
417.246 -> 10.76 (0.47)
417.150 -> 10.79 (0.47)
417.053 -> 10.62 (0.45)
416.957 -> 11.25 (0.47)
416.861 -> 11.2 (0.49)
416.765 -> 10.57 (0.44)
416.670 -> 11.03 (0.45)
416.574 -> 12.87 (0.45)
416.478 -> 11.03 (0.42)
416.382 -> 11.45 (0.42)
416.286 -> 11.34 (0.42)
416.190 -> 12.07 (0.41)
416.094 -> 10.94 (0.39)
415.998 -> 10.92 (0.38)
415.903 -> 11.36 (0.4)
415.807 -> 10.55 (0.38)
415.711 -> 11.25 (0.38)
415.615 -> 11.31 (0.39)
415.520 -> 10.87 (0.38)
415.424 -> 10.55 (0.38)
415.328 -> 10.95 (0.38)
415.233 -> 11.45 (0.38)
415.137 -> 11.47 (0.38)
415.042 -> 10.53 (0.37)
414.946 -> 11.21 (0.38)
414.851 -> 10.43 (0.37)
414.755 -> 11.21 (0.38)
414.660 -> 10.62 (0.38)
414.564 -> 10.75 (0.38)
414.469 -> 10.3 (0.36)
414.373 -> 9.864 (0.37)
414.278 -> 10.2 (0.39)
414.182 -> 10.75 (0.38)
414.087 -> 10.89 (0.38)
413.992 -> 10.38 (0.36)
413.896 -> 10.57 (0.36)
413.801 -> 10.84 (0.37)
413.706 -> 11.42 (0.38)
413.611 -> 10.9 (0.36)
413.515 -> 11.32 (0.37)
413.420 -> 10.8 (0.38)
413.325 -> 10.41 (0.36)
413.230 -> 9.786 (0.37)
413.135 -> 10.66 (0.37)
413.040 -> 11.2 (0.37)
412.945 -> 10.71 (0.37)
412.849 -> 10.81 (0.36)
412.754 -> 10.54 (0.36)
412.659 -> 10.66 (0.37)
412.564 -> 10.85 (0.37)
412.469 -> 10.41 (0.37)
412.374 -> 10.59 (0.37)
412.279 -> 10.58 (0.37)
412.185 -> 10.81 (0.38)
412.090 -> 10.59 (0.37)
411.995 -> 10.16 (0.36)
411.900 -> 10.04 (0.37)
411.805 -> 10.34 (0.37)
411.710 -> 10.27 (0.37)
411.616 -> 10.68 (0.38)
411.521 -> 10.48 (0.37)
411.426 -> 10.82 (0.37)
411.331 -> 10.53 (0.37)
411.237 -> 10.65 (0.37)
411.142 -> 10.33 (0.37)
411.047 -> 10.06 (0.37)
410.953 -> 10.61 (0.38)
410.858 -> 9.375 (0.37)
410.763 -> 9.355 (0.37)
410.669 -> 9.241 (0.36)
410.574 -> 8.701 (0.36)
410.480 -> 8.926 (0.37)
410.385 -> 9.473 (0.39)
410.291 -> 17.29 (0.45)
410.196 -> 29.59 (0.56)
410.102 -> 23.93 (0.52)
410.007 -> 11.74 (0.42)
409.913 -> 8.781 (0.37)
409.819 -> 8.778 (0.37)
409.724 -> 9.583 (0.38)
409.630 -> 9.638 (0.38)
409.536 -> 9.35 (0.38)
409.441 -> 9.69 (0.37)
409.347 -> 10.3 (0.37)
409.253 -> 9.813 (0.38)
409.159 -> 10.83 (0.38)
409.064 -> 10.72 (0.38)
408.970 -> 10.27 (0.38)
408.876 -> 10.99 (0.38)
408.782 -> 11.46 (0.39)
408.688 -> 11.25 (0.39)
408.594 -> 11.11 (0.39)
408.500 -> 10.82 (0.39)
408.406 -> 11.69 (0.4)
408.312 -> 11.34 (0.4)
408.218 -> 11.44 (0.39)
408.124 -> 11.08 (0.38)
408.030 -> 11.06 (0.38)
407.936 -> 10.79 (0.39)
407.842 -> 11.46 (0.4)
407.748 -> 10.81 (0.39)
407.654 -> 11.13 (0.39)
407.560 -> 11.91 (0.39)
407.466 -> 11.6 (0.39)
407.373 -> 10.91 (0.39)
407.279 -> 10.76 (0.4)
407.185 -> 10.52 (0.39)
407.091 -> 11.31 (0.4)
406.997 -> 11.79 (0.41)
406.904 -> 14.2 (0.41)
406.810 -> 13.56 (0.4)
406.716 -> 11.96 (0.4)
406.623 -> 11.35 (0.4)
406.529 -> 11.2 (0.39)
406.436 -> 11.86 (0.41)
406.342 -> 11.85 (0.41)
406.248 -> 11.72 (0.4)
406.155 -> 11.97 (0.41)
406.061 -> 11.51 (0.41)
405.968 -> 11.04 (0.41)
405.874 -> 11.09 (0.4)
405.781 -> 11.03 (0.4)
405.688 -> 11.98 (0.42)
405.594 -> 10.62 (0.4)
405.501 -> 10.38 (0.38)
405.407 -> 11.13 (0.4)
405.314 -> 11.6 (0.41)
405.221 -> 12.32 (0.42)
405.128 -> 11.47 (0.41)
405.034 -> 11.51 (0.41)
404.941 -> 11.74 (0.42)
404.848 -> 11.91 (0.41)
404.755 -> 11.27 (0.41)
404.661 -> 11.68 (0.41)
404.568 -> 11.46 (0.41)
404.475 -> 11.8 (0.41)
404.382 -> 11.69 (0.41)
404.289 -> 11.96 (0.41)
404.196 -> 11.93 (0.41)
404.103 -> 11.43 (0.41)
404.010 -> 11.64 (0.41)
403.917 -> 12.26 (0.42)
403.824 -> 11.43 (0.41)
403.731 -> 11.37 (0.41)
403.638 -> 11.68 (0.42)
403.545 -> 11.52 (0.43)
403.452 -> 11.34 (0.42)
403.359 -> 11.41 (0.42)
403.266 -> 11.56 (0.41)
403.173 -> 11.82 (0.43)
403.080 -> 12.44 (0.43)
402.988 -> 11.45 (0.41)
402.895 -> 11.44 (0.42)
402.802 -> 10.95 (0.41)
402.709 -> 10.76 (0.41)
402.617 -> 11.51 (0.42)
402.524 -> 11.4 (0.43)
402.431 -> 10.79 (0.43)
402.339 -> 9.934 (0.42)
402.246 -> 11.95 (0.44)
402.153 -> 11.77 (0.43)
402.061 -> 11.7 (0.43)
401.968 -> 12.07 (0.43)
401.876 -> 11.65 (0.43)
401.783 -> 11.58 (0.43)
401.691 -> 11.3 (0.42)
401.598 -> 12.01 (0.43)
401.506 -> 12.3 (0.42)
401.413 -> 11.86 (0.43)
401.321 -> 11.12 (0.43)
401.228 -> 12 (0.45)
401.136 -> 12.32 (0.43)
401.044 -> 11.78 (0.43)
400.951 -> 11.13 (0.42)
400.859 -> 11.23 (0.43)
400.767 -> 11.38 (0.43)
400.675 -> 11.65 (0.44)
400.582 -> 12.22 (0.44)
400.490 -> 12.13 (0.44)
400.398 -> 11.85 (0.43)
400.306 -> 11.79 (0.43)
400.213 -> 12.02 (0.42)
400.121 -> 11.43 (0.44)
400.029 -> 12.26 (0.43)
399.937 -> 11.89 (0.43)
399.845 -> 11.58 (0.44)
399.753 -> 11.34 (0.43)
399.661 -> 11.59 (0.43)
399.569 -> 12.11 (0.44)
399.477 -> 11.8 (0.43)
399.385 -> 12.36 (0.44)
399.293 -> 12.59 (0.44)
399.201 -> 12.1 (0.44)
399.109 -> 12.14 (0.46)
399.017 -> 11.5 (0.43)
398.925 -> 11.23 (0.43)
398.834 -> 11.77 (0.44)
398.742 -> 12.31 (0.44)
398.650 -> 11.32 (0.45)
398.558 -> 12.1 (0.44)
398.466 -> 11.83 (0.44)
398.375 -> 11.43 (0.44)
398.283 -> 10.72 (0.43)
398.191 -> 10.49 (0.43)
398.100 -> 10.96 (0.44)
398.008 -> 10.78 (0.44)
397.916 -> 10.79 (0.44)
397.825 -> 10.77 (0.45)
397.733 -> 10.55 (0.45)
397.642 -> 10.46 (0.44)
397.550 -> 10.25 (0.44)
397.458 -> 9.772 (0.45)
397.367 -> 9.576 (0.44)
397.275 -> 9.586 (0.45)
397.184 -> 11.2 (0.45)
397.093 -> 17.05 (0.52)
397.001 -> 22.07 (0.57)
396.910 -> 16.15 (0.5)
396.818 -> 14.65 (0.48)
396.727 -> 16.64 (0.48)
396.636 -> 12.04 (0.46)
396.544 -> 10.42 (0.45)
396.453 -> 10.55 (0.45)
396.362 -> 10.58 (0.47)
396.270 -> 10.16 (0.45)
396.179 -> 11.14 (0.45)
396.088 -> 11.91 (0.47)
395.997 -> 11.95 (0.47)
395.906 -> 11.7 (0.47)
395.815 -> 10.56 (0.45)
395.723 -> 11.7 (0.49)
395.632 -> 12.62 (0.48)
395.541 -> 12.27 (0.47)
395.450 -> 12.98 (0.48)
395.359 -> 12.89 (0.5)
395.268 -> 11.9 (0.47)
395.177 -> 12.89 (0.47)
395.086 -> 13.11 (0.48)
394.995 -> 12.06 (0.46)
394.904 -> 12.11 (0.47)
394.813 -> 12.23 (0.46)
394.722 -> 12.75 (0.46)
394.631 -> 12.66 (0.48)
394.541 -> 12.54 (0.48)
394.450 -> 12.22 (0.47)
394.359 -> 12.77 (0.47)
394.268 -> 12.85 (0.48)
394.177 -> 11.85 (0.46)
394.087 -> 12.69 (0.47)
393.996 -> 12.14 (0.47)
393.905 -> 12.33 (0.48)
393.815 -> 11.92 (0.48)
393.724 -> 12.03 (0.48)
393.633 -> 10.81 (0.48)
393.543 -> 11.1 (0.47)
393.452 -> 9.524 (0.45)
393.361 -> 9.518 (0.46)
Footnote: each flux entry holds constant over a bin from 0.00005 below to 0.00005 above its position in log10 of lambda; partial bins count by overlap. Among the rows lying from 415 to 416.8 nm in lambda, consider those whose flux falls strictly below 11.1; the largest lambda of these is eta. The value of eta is 416.765 nm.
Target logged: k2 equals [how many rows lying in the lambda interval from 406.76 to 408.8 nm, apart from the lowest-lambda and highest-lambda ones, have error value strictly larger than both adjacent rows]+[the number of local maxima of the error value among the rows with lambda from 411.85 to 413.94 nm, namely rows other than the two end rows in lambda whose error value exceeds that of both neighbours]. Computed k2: 5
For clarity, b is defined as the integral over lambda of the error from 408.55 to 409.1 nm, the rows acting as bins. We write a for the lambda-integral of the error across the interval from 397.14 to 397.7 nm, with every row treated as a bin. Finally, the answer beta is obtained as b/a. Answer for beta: 0.851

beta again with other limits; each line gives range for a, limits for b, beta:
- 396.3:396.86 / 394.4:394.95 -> 0.994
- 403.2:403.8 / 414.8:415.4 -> 0.902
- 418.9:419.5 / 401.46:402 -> 0.815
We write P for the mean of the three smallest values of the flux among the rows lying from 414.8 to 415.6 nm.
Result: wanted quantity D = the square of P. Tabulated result 110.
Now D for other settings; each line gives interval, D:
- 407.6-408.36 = 119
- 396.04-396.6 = 108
